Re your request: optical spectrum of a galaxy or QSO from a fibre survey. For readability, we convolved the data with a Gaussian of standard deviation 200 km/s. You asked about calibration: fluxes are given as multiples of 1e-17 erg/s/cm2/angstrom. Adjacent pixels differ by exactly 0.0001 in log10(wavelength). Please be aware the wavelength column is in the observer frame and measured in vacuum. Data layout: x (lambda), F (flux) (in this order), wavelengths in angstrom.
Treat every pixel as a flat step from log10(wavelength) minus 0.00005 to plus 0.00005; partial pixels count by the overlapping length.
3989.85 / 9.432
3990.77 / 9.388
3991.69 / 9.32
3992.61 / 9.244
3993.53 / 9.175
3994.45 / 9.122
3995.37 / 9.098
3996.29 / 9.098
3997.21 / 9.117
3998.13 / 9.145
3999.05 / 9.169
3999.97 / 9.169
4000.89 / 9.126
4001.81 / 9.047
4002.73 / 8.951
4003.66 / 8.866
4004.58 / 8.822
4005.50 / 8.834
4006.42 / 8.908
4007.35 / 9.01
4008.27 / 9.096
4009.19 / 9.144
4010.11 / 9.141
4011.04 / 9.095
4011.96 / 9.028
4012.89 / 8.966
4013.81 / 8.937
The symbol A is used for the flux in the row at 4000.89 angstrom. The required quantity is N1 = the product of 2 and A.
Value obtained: 18.3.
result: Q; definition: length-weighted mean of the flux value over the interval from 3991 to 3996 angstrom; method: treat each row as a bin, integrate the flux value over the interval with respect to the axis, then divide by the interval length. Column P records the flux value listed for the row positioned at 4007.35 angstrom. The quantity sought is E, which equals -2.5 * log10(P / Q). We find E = 0.02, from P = 9.01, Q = 9.19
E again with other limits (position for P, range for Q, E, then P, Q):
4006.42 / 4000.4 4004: 0.01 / 8.908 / 8.99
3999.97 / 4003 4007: -0.04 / 9.169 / 8.85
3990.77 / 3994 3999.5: -0.03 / 9.388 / 9.13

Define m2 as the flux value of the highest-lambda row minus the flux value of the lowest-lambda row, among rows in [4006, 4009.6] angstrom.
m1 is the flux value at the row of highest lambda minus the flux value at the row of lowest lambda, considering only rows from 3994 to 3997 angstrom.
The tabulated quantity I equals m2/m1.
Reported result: -10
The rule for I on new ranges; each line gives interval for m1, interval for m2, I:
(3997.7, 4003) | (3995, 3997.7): 0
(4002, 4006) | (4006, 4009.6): -2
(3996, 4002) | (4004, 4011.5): -5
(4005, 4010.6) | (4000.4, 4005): -1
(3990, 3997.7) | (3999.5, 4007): 1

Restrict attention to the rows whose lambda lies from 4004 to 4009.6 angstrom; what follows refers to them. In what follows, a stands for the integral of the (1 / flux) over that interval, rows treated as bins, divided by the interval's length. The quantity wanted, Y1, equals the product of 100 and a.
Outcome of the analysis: 11.2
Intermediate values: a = 0.1117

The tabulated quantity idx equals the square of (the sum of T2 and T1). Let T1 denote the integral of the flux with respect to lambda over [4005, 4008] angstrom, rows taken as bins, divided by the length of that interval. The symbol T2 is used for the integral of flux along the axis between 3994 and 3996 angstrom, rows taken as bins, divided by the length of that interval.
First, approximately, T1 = 8.93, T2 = 9.11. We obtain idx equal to 325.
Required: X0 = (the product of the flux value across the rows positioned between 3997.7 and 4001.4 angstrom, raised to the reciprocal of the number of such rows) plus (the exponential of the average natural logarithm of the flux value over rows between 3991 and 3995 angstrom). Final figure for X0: 18.37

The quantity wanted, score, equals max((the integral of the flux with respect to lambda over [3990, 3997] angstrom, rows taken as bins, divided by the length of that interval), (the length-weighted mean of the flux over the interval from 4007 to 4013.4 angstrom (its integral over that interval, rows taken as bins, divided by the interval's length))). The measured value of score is 9.21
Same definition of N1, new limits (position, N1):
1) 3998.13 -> 18.3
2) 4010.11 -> 18.3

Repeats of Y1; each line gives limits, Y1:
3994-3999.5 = 11.0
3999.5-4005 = 11.1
